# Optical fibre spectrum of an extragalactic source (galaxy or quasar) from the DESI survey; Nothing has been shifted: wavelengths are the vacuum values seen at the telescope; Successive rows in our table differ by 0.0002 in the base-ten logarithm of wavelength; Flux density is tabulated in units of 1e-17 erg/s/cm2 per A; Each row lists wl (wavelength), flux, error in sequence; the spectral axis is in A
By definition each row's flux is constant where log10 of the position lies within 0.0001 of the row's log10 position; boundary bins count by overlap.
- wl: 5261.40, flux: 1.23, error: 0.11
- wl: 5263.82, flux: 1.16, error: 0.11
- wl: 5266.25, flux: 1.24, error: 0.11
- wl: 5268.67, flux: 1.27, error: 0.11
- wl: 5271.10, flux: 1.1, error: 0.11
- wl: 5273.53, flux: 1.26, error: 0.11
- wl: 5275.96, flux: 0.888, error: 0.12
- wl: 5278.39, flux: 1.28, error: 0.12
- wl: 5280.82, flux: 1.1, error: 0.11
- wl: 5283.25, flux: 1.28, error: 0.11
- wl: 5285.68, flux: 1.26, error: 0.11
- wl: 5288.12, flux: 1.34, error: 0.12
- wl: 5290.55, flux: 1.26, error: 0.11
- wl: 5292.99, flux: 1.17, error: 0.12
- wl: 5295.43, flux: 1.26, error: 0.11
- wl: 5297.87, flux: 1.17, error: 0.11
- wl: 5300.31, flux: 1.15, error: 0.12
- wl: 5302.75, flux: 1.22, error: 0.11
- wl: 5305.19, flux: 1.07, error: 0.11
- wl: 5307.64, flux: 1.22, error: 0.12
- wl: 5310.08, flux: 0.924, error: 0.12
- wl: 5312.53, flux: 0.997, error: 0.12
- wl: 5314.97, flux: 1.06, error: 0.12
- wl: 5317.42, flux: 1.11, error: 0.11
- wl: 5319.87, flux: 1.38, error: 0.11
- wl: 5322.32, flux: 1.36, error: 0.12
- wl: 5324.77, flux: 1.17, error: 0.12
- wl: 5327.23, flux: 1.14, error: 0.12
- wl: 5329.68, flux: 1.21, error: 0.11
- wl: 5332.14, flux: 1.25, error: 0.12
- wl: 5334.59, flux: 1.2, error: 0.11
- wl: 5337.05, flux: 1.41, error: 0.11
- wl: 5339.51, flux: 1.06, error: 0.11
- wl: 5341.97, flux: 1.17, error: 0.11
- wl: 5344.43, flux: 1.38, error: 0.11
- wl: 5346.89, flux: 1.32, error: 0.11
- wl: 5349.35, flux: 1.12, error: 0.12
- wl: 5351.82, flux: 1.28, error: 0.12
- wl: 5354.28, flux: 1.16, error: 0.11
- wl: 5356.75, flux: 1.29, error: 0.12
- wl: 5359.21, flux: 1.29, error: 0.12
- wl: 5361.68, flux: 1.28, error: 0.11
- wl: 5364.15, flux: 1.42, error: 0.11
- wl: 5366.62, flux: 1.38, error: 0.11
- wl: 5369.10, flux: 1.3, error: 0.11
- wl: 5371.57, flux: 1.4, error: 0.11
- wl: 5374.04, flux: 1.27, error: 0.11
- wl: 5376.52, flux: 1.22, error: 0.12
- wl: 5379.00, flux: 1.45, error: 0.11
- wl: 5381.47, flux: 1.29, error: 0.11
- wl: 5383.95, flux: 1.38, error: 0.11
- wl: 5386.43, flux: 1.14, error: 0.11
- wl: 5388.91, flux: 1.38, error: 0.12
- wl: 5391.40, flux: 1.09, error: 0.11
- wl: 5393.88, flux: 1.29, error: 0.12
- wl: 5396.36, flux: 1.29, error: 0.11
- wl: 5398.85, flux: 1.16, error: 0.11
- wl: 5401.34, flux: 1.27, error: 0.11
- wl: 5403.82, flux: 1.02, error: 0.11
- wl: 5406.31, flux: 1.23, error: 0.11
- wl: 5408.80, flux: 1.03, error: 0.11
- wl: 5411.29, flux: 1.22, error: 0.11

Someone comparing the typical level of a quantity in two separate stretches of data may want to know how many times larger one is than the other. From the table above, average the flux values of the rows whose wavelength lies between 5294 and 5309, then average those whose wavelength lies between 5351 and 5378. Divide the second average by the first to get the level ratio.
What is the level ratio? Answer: 1.10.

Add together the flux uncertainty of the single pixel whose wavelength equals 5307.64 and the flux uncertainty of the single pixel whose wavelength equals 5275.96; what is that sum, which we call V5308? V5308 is 0.240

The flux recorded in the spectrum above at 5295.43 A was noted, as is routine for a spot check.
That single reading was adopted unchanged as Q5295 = 1.26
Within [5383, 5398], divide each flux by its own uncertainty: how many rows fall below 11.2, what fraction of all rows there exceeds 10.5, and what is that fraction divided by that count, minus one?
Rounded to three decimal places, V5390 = -0.778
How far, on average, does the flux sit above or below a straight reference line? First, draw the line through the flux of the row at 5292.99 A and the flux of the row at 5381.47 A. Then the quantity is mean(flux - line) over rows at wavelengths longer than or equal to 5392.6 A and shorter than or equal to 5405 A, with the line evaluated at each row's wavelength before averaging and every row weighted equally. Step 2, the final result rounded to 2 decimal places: -0.11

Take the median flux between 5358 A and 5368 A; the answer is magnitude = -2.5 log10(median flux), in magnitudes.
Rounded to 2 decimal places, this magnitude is -0.31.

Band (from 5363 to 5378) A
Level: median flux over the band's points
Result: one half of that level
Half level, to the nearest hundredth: 0.67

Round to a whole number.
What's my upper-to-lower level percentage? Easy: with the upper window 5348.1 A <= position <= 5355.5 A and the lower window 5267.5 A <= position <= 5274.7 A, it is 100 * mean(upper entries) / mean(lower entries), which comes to 98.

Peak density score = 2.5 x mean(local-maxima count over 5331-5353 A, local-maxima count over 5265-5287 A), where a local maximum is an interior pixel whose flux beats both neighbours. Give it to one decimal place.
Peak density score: 7.5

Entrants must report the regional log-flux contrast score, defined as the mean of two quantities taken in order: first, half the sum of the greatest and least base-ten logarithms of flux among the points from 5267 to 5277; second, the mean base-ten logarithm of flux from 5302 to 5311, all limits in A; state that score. 0.034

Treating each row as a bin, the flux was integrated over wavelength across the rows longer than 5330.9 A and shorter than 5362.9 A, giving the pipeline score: 40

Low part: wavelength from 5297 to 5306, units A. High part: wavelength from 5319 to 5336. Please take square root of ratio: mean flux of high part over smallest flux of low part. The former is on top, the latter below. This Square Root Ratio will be 1.08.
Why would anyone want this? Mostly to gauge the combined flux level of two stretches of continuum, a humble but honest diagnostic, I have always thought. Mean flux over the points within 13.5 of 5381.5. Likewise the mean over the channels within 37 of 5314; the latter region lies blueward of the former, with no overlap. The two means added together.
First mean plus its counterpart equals 2.49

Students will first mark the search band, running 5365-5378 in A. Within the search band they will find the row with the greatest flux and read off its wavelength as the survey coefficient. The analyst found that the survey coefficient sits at 5371.57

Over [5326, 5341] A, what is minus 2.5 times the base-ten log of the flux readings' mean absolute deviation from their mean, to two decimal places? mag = 2.76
